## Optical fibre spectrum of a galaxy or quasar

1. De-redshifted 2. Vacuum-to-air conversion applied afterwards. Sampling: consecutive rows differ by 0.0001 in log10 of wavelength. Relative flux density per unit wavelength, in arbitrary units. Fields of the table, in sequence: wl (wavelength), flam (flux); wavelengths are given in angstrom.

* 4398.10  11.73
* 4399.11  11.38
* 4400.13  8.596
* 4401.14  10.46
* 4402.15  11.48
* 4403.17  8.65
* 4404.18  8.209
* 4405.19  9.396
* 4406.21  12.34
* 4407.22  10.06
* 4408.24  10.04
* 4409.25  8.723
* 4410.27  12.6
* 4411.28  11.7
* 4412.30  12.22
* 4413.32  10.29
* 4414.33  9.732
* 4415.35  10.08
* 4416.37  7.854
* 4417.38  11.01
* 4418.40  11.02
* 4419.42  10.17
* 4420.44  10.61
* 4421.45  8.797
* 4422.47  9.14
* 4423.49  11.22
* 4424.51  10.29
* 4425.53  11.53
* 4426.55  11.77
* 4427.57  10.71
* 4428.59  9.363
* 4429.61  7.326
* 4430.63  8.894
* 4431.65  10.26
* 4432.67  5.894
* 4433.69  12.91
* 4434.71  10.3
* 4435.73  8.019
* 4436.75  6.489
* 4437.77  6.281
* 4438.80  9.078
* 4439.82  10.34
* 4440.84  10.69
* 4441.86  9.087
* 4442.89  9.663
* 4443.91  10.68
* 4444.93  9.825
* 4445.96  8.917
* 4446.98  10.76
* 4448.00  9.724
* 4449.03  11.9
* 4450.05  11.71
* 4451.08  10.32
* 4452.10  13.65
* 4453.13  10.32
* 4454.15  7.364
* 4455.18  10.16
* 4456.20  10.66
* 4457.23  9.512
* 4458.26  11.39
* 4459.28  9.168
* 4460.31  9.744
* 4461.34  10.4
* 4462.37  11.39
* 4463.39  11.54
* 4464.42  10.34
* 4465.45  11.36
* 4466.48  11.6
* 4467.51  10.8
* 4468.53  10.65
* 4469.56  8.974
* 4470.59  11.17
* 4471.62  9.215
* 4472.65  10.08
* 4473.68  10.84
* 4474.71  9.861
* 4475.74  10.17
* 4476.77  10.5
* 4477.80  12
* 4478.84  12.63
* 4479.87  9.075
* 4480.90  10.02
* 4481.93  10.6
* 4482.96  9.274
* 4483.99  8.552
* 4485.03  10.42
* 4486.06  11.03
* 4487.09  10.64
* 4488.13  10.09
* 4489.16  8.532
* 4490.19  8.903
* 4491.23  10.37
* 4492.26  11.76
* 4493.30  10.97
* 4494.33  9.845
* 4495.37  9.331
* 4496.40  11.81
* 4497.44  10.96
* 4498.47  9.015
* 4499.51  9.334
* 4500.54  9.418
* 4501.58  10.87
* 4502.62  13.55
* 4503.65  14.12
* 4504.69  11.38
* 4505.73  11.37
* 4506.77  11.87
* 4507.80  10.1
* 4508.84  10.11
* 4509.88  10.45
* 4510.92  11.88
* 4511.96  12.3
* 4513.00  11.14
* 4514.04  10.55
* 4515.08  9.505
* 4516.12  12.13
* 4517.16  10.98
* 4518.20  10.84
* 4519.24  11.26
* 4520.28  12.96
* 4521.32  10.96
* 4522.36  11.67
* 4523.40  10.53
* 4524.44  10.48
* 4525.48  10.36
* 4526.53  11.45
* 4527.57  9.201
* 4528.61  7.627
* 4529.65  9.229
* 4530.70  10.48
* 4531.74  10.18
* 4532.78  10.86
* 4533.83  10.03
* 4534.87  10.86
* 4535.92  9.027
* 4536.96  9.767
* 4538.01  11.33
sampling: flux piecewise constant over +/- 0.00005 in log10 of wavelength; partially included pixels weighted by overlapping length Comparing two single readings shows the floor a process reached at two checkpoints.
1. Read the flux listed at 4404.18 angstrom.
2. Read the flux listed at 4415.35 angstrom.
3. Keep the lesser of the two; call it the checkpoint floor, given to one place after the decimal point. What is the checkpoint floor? 8.2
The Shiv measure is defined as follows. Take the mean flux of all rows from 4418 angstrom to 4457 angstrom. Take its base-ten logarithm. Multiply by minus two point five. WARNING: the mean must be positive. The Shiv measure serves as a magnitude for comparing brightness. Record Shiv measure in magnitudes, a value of -2.49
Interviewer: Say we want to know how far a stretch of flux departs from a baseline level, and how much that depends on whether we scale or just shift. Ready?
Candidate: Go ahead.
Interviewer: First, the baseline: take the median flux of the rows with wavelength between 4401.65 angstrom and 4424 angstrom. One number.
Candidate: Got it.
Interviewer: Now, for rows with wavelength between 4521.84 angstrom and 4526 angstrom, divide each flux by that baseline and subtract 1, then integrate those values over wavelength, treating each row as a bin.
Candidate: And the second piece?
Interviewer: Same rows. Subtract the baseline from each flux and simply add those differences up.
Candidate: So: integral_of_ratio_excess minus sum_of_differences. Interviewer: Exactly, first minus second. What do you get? -2.3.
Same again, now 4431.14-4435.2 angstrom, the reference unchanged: 1.0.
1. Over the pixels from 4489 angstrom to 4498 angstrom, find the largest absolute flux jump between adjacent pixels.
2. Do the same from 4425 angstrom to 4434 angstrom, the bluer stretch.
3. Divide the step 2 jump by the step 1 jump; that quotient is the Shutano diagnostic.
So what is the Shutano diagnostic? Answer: 2.8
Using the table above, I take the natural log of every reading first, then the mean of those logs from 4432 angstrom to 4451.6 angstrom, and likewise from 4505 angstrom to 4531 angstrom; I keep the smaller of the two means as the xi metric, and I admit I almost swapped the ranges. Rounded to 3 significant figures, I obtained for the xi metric 2.24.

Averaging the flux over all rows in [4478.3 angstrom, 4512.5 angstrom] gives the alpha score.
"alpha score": 10.6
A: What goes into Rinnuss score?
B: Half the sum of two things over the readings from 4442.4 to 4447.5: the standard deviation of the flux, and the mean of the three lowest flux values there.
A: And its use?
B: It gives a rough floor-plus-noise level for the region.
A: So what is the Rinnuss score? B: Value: 5.1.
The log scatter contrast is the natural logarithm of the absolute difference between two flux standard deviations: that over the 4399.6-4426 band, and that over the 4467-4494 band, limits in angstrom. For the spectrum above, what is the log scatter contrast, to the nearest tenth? -1.3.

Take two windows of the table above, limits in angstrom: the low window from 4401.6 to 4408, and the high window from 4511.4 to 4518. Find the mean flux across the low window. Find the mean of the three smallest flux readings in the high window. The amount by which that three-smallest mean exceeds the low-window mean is 0.3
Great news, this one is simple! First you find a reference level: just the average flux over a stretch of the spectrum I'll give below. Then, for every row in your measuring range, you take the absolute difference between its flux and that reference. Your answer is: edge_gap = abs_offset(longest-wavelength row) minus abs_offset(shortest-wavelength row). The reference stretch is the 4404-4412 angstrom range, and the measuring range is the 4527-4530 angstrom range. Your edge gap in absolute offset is 0.0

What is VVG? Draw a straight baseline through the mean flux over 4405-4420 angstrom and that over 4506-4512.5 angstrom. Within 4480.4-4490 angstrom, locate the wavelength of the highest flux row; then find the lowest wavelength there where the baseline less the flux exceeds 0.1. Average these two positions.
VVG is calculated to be 4483.5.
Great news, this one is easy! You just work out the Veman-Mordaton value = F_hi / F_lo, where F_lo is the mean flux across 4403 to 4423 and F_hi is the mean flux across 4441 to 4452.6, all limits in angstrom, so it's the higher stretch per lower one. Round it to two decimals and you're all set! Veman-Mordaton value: 1.04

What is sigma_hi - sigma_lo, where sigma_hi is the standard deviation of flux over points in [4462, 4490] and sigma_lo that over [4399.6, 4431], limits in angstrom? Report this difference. -0.3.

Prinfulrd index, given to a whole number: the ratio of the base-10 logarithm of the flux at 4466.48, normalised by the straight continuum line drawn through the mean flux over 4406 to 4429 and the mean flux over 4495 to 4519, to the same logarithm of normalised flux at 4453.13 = -2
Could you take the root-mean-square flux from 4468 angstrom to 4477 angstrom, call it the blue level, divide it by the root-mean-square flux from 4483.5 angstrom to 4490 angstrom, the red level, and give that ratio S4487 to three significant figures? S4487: 1.03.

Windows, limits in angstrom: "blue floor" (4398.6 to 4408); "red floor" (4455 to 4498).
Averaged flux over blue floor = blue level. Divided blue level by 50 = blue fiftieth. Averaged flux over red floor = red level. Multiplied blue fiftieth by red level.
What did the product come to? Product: 2.09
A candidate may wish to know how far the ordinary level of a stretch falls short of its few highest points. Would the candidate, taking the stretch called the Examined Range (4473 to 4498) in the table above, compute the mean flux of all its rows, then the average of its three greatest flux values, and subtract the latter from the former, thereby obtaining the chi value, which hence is -1.81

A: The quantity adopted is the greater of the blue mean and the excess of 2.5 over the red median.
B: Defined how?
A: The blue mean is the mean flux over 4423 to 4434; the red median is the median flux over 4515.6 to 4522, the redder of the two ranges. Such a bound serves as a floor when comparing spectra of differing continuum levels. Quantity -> 10.0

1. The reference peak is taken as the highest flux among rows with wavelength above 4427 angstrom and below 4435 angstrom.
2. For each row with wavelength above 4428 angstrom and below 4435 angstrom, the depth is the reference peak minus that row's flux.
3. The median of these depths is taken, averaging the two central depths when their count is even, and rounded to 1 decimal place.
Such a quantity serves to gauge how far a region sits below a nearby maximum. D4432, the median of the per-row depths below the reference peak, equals 3.5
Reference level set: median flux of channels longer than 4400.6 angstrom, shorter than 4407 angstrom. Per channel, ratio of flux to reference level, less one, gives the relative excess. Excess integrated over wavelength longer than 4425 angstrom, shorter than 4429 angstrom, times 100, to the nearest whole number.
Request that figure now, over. 38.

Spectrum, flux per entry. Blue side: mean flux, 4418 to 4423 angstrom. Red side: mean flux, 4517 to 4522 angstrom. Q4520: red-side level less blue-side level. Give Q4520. 1.5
